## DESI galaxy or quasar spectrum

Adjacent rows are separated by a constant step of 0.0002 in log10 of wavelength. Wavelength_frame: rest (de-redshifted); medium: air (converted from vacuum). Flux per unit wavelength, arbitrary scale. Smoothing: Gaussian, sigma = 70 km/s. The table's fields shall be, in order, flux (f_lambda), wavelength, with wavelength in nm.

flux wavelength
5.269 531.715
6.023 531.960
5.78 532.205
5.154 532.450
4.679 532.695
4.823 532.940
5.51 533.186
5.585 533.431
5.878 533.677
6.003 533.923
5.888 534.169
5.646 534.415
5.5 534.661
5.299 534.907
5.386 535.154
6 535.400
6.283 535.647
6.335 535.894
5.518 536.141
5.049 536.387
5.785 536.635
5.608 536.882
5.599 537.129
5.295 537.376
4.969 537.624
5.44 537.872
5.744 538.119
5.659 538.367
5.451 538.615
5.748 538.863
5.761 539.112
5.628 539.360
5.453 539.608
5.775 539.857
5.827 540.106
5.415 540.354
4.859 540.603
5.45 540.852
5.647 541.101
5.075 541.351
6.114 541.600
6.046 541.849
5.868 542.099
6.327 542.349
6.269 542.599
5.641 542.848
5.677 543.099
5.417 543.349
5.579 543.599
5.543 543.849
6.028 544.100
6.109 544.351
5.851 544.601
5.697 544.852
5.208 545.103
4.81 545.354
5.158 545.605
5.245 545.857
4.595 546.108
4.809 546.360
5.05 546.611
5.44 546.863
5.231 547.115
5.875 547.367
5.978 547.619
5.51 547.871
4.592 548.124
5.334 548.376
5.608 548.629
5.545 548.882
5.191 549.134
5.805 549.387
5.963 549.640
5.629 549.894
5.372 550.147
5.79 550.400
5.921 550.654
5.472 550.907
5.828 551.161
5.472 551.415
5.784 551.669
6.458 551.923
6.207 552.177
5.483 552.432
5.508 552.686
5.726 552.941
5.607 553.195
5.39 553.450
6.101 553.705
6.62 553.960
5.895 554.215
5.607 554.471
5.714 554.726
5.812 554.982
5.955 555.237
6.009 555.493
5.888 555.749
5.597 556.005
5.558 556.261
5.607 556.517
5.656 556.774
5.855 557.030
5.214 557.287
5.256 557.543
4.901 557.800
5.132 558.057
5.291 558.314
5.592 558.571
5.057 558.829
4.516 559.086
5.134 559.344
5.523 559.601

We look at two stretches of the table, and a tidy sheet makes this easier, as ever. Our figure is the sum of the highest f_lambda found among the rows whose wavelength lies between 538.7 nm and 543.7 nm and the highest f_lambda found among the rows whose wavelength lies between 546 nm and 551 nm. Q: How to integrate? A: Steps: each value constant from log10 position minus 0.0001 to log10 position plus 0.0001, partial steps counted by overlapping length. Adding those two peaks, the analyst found 12.3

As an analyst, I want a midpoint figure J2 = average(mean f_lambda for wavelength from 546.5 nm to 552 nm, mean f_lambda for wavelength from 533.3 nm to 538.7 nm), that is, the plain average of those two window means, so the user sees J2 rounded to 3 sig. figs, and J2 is 5.61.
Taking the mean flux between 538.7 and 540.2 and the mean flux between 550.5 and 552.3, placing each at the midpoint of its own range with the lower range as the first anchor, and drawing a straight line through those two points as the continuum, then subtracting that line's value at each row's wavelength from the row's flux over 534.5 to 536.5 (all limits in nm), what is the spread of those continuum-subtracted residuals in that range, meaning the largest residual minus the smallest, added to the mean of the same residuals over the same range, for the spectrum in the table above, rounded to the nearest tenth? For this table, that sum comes 1.3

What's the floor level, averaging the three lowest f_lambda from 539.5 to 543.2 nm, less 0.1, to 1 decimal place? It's 5.0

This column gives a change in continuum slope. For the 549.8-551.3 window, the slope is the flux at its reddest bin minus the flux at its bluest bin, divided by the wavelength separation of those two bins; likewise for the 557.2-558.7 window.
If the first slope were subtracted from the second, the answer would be 0.1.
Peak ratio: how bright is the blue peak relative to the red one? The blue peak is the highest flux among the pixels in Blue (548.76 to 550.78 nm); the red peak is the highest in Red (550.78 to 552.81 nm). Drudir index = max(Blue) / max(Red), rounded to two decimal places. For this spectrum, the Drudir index 0.92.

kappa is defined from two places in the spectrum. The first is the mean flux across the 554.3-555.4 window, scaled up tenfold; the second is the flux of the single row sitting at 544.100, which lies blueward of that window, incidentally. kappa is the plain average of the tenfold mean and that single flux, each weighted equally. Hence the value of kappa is 31.9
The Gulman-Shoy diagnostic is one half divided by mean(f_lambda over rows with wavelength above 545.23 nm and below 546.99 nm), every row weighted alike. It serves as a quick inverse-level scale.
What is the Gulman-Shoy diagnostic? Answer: 0.100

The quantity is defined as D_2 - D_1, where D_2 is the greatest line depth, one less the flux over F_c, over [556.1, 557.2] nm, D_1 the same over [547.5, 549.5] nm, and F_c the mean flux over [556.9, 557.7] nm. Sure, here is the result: -0.18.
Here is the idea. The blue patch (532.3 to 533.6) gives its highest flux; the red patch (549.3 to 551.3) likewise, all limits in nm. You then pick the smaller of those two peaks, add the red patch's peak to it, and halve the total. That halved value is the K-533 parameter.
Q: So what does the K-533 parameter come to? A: 5.77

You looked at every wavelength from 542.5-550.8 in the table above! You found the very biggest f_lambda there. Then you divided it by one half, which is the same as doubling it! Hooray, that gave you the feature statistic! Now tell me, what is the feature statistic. 12.5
